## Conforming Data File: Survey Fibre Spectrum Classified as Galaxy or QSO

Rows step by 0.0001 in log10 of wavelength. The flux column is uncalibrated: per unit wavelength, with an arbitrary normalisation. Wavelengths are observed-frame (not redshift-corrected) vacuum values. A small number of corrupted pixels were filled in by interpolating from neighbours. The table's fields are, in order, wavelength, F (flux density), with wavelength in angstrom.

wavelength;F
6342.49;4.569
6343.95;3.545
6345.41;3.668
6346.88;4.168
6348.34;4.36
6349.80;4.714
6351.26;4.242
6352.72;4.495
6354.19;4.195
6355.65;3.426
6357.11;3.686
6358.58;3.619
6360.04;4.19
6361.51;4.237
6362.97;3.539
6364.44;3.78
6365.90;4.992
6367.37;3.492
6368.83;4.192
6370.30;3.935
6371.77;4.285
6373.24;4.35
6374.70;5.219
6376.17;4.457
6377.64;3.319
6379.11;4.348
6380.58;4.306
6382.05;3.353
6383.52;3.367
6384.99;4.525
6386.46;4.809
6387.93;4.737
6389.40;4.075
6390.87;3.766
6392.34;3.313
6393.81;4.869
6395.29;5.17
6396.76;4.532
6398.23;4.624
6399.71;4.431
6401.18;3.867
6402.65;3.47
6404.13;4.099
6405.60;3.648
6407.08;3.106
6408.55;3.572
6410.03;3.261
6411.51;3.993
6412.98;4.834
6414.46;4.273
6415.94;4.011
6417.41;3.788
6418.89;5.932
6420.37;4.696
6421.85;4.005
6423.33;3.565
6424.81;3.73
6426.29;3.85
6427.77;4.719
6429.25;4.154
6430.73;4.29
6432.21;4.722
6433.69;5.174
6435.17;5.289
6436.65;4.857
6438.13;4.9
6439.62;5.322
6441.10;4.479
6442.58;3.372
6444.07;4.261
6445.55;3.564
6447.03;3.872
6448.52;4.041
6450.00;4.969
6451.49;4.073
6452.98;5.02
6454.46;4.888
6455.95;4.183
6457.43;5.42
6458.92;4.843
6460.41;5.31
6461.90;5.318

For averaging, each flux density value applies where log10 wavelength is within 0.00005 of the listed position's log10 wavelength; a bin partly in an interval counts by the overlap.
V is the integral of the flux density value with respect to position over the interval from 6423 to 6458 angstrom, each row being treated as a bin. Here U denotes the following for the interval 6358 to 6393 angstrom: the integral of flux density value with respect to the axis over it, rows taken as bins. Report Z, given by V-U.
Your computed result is 12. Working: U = 143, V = 156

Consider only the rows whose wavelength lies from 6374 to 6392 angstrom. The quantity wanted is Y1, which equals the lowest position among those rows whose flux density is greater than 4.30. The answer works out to 6374.70 angstrom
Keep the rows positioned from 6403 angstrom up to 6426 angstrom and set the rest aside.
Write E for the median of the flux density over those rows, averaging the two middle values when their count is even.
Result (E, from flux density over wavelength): 4.0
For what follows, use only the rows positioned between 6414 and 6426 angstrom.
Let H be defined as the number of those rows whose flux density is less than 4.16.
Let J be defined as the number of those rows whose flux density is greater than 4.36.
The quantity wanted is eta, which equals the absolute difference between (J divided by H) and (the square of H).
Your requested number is 25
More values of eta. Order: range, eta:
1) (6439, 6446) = 3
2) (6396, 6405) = 8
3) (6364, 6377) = 8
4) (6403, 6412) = 36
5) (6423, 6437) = 15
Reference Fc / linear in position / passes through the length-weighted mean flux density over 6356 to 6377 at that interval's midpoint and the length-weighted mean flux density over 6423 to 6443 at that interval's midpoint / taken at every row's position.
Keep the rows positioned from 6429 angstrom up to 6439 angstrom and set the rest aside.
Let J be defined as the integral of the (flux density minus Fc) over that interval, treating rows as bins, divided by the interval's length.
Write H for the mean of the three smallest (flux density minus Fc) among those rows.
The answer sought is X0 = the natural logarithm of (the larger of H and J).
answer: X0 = -1.2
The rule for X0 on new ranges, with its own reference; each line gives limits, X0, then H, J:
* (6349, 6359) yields -4.2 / -0.49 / 0.01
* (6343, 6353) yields -1.9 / -0.21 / 0.14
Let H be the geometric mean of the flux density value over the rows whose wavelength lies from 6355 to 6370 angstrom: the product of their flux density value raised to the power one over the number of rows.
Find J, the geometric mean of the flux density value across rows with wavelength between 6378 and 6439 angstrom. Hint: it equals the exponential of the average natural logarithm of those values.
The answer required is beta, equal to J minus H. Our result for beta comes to 0.31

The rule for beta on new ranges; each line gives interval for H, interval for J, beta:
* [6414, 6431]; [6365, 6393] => -0.10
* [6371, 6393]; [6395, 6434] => 0.05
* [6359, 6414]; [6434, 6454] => 0.35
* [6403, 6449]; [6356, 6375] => -0.10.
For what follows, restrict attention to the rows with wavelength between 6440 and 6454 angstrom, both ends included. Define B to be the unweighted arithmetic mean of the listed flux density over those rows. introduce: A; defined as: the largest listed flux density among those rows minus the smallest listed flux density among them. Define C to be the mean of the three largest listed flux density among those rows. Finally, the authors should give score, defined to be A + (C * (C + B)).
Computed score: 45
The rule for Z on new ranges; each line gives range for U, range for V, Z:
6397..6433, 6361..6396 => -2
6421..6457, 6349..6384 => -16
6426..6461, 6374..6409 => -16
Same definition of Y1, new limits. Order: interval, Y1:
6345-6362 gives 6348.34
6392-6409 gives 6393.81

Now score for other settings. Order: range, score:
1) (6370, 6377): 44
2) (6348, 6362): 40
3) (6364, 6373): 40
